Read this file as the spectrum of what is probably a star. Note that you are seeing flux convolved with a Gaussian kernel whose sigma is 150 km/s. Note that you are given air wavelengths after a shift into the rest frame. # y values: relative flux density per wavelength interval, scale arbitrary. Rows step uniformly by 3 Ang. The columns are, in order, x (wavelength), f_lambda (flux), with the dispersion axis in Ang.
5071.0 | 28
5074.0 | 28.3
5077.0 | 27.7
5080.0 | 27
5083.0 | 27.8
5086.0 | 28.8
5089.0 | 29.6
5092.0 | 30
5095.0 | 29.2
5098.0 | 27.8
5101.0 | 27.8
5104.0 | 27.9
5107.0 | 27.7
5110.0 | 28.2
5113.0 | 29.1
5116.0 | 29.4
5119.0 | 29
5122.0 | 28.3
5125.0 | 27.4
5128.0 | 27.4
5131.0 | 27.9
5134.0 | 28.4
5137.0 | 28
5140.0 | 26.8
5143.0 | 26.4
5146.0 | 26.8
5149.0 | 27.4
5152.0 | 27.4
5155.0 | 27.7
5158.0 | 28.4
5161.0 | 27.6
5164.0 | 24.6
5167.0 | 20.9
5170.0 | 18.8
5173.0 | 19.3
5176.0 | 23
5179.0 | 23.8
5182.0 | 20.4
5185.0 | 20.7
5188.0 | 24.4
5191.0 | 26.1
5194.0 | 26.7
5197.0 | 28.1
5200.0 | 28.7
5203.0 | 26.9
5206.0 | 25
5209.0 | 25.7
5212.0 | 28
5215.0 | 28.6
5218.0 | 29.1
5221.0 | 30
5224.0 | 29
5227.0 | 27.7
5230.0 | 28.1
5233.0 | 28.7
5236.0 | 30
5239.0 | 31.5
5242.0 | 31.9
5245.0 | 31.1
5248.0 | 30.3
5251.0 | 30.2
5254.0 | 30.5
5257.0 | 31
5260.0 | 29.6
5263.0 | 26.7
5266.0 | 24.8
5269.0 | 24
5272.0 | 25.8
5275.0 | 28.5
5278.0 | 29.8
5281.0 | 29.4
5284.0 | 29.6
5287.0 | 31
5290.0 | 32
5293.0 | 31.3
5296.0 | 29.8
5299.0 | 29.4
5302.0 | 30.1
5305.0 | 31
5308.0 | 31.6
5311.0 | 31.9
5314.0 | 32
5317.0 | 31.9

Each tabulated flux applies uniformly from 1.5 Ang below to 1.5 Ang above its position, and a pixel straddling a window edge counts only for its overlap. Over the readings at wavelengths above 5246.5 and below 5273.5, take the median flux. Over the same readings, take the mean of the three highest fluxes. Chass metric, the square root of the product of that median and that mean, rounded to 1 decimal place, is 30.1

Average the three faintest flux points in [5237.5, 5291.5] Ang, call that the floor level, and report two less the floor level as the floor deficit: -23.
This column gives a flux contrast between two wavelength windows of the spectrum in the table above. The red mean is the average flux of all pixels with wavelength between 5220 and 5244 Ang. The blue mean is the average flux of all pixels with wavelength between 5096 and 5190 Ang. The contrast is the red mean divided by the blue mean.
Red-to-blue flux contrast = 1.14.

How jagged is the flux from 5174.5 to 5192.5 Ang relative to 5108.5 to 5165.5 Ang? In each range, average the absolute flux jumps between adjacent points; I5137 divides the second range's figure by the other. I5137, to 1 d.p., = 3.0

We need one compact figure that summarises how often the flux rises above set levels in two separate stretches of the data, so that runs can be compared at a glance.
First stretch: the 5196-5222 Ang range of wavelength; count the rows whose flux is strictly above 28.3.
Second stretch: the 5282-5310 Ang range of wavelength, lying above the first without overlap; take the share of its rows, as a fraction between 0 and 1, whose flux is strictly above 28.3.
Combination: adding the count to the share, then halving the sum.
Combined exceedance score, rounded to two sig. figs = 2.5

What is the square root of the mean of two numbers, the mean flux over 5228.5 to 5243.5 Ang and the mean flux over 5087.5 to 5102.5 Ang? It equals 5.43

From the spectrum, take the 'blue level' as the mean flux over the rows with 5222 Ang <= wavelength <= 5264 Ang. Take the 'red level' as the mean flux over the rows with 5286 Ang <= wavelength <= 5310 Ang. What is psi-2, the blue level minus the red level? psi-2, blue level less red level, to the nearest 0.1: -1.0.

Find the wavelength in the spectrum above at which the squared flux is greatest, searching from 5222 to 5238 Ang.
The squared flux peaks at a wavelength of 5236.0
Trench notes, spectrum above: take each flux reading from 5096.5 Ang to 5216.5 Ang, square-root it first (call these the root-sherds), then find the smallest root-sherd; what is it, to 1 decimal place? 4.3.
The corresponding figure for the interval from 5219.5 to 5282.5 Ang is 4.9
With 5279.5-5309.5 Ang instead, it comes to 5.4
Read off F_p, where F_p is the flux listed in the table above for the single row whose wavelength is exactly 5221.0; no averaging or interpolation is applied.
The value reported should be 30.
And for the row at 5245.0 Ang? 31.1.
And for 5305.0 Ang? 31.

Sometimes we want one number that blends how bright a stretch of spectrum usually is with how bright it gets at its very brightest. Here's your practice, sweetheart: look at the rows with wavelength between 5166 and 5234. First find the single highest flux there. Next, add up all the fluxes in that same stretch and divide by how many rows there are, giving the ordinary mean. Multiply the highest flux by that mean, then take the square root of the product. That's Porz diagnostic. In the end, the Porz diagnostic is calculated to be 27.7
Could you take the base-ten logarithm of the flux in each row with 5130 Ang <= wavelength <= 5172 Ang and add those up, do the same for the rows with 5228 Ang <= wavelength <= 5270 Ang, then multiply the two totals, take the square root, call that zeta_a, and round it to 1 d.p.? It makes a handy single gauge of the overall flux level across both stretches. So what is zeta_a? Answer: 20.2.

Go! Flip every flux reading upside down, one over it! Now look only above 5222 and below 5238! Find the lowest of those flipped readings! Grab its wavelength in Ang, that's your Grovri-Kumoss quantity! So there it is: 5236.0 Ang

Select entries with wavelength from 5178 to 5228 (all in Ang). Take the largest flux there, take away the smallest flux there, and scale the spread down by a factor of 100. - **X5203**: 0.10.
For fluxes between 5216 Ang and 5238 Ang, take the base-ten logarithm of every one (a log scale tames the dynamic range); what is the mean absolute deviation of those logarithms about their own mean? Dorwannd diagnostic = 0.010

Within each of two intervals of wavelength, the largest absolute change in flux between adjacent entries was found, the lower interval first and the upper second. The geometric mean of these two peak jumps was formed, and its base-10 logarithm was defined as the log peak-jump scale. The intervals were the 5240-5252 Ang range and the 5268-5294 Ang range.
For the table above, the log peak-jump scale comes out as 0.17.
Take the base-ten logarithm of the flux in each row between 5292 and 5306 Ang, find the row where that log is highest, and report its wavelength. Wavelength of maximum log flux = 5293.0 Ang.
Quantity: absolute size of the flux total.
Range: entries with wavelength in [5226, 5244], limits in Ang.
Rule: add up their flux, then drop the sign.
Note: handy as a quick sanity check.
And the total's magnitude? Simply 178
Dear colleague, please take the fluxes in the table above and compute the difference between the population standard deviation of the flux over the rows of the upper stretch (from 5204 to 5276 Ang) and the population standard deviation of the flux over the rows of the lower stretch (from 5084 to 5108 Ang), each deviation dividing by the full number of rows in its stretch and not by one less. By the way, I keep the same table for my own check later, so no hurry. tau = 1.3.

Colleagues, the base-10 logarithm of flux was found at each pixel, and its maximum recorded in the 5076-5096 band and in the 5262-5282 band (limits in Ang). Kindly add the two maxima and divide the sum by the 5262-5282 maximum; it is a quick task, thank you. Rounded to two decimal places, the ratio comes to 2.00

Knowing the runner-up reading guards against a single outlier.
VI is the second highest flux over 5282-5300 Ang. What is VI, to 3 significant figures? 31.3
